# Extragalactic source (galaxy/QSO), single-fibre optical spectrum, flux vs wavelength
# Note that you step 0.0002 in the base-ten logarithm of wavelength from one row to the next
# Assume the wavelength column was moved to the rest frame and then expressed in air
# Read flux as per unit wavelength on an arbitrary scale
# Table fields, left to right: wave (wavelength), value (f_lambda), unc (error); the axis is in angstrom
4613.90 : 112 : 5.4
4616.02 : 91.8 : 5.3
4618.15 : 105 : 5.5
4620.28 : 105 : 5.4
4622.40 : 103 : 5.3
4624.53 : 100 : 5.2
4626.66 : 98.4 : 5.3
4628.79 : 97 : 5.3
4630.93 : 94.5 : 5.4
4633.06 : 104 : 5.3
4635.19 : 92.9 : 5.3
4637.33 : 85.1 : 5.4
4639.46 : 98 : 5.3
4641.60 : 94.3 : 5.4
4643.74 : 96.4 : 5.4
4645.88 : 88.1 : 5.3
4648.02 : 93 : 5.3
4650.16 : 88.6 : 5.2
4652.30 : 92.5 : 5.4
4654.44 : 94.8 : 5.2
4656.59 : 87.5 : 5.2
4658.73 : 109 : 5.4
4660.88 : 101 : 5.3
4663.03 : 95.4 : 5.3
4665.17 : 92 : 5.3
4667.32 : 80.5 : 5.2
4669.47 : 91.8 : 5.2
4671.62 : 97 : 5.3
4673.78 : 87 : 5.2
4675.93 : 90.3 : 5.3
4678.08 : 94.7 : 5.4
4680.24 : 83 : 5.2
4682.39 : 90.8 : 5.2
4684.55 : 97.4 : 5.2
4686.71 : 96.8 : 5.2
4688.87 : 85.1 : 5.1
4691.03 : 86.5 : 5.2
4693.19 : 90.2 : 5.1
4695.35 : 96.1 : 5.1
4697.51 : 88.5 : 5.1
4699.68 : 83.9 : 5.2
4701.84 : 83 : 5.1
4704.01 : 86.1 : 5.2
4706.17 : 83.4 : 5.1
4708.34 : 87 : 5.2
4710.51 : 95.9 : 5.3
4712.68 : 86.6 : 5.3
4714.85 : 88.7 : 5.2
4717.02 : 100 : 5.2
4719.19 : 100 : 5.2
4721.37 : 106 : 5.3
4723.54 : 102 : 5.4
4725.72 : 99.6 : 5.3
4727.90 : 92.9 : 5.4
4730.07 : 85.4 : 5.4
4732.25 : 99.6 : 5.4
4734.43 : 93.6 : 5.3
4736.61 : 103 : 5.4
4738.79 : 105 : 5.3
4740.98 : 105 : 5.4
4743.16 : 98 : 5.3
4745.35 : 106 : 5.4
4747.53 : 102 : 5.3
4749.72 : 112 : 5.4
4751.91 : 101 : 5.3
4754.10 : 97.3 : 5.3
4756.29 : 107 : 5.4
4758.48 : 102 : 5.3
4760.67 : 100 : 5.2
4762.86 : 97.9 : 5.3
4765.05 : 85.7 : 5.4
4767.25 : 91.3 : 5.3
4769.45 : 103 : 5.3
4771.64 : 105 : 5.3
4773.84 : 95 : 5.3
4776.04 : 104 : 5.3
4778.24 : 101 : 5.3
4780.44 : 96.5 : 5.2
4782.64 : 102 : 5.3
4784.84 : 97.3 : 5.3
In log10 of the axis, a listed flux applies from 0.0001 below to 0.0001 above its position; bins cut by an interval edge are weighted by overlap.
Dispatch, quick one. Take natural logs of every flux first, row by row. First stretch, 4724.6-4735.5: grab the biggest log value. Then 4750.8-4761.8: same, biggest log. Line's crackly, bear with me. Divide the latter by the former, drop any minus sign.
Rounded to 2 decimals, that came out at 1.02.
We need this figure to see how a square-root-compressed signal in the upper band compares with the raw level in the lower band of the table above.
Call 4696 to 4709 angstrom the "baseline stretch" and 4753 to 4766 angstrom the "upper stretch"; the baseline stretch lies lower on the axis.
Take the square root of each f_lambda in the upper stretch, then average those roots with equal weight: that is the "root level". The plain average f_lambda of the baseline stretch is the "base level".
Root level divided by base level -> 0.116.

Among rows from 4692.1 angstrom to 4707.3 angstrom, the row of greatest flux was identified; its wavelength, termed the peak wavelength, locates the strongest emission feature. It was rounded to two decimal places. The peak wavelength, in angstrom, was 4695.35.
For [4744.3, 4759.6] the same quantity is 4749.72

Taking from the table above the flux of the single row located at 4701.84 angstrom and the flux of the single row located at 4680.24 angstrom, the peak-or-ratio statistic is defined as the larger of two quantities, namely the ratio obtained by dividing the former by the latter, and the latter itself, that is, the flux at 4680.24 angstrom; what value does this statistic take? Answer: 83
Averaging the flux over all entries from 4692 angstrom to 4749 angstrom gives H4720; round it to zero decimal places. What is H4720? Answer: 95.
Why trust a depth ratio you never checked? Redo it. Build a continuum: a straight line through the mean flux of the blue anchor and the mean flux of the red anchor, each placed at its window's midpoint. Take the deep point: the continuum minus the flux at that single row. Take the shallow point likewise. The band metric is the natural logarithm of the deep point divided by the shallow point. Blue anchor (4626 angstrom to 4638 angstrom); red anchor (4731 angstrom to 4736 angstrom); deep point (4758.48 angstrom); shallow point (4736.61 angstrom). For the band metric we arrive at -0.2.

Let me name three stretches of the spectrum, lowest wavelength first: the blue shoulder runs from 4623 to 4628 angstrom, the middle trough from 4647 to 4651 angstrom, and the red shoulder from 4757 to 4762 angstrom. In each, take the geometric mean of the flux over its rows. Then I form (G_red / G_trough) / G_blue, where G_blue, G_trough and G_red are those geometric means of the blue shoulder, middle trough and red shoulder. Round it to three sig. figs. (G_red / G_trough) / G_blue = 0.0112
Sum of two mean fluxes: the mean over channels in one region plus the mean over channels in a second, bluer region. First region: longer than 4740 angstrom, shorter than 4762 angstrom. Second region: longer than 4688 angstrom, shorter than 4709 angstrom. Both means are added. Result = 190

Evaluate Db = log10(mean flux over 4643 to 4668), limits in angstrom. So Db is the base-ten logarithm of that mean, 1.97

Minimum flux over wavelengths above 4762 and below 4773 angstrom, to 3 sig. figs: 85.7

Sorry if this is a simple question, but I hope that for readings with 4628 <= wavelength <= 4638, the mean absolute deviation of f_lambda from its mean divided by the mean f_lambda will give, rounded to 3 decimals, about 0.049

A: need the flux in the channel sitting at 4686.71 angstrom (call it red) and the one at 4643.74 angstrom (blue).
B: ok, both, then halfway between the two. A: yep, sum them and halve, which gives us 97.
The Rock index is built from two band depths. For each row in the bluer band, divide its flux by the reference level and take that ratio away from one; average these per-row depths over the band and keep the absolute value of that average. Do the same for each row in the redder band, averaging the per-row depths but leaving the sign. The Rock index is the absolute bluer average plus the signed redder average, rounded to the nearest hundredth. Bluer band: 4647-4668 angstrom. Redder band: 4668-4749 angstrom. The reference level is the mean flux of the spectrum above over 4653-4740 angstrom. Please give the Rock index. 0.00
